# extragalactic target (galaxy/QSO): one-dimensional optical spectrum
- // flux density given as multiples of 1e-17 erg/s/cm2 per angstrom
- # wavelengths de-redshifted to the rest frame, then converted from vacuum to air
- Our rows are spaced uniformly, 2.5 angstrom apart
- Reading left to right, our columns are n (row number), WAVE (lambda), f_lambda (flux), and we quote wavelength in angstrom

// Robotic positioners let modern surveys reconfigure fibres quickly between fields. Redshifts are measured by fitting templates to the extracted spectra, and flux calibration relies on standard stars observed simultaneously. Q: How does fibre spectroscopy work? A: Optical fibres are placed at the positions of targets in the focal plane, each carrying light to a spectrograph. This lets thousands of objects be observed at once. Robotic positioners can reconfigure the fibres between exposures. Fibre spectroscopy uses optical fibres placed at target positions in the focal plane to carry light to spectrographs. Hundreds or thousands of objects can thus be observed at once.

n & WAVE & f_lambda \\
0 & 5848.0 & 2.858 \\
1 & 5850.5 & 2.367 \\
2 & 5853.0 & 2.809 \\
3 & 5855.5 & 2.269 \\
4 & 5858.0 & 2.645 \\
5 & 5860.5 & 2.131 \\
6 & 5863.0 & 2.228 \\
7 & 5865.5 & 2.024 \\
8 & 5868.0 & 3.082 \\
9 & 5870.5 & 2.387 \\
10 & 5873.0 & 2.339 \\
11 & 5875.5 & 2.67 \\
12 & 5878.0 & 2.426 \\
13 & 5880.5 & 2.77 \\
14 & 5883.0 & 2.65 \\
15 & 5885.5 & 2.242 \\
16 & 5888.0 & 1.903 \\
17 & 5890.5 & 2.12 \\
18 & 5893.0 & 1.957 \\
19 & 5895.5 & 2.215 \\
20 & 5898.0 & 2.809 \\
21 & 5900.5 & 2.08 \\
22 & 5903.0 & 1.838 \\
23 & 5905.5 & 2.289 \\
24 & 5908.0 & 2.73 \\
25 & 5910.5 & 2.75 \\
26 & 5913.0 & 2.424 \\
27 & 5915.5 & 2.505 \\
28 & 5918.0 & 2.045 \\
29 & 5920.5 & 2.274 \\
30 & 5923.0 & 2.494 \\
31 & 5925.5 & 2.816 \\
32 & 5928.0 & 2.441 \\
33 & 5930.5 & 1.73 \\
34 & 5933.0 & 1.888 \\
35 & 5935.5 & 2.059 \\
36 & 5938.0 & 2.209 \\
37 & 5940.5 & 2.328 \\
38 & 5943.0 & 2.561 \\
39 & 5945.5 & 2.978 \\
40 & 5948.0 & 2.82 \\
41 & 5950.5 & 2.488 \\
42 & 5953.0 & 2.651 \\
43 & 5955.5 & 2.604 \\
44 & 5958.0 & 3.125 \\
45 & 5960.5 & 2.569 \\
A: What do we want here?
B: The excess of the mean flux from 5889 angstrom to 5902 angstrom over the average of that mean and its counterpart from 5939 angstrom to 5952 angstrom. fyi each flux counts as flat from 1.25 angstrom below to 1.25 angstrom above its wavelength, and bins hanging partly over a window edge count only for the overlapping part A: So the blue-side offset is -0.20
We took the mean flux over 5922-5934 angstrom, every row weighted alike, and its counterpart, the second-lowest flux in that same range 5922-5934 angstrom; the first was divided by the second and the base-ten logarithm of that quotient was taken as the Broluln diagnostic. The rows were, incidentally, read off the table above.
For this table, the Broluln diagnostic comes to 0.081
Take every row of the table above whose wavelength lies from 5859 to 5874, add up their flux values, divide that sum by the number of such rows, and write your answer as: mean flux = 2.37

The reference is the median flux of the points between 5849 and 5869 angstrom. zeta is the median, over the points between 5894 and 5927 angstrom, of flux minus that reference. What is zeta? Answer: 0.11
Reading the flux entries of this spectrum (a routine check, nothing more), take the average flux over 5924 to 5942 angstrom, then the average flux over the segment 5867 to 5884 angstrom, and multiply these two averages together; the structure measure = 5.79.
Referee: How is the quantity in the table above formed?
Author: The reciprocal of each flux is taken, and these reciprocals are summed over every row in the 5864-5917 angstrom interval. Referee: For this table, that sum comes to 9.0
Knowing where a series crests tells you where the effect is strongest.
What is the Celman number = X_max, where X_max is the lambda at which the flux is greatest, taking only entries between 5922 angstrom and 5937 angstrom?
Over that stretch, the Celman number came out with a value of 5925.5 angstrom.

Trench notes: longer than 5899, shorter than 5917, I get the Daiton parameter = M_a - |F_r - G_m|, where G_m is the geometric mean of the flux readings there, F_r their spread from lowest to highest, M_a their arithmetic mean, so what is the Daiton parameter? 0.93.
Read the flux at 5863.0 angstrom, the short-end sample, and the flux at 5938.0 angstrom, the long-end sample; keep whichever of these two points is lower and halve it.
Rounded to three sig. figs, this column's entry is 1.10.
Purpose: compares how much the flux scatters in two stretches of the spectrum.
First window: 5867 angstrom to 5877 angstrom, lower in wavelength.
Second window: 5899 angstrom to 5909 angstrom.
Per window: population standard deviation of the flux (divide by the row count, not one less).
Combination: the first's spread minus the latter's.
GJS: -0.032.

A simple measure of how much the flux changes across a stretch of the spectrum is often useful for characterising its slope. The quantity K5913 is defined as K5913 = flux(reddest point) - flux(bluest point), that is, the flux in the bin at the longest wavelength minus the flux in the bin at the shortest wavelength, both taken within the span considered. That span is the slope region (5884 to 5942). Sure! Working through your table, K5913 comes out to 0.1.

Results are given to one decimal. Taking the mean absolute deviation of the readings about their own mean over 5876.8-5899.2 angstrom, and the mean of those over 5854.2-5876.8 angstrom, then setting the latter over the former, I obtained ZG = 8.5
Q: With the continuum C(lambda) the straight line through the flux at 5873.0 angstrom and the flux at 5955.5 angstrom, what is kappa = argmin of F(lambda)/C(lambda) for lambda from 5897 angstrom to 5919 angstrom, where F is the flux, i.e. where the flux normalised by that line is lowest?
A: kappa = 5903.0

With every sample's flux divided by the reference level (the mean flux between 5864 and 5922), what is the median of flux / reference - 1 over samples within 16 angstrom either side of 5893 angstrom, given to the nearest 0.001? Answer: -0.054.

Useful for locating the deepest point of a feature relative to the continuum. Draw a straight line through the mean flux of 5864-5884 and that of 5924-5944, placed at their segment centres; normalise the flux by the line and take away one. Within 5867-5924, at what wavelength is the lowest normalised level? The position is 5903.0 angstrom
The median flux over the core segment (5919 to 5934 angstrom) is 2.36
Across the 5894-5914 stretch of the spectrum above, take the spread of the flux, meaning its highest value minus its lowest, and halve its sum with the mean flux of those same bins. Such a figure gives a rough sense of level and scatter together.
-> 1.68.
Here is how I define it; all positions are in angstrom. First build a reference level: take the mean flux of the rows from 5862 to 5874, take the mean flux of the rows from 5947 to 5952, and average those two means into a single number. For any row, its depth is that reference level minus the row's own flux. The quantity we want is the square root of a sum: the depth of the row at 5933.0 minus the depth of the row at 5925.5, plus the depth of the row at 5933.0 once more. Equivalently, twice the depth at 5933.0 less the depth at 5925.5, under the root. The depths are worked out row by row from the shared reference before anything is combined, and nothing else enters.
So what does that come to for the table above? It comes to 1.3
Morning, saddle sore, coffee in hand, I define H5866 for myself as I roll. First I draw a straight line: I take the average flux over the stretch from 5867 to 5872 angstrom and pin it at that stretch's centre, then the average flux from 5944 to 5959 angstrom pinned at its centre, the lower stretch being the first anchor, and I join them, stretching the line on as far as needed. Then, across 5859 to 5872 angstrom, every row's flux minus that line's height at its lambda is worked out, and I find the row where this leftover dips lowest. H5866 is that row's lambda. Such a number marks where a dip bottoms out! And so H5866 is 5865.5 angstrom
